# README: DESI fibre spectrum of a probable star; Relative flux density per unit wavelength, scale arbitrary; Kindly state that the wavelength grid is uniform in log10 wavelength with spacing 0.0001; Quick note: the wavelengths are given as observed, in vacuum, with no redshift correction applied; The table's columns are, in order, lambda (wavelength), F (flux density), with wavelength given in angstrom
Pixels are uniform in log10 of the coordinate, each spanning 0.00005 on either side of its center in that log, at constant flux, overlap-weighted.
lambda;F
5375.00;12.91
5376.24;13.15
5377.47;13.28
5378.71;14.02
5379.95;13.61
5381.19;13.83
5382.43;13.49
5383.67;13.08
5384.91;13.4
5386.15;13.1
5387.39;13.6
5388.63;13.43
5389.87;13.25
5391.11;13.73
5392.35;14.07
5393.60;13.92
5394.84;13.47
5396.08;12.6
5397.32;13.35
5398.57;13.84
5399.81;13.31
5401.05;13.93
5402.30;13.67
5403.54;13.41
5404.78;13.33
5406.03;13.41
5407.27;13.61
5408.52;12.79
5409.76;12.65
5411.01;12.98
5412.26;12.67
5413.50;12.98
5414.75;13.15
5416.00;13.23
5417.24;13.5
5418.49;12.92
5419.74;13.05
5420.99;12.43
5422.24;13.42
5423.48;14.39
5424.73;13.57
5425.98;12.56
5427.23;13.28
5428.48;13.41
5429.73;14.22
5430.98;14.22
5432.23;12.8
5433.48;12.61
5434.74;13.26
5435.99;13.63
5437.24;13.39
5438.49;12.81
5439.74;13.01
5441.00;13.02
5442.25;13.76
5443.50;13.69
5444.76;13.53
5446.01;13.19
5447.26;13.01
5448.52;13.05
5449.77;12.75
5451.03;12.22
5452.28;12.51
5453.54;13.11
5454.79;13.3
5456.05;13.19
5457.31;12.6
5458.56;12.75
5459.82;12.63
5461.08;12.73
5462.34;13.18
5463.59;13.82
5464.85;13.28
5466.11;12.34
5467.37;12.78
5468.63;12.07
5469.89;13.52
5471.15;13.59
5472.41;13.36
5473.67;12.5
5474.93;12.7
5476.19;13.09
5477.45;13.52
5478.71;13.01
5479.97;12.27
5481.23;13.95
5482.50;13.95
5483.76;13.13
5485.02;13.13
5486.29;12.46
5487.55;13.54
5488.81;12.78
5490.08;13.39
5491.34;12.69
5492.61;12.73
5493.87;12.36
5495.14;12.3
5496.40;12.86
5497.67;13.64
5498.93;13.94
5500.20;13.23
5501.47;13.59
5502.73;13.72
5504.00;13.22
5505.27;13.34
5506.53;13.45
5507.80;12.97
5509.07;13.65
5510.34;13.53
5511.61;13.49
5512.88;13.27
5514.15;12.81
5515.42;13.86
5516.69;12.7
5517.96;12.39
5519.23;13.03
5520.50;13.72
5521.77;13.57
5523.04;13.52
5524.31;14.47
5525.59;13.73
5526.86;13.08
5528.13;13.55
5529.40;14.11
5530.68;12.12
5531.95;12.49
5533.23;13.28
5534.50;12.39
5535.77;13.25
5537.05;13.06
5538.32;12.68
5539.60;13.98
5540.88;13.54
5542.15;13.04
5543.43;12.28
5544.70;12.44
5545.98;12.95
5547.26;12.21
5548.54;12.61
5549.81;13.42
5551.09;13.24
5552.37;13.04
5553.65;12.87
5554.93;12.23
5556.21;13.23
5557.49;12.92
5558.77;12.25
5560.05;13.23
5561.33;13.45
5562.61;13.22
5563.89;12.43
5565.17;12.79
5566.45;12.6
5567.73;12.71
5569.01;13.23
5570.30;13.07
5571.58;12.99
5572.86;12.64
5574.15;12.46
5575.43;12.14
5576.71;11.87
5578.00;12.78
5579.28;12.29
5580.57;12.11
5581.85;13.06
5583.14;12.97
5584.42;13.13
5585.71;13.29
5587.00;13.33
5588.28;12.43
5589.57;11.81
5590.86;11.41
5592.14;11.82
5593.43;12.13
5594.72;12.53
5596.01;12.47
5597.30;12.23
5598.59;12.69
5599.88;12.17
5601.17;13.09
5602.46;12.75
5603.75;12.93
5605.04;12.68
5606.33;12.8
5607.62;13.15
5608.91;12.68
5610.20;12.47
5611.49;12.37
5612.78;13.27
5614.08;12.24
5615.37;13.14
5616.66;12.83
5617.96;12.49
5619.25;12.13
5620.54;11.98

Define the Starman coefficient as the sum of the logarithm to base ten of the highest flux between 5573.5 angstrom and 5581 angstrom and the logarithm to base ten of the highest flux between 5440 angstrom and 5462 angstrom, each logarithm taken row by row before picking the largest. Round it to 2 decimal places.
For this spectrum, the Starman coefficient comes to 2.25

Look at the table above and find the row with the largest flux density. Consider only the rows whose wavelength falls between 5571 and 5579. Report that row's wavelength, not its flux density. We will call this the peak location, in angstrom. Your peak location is 5571.58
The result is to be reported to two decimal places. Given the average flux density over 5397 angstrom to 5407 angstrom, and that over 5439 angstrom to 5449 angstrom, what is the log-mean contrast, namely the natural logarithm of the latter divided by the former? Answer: -0.02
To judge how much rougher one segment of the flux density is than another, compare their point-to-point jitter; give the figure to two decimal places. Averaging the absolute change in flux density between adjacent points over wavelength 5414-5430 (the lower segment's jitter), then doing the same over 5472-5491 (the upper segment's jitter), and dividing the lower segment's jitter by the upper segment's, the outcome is 0.95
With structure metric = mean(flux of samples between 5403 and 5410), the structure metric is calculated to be 13.2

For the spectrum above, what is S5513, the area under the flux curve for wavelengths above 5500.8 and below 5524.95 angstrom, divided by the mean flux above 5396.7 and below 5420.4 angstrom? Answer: 24.4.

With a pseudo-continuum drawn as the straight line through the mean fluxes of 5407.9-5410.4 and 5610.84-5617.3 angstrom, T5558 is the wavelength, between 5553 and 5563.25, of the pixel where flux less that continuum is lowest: 5554.93 angstrom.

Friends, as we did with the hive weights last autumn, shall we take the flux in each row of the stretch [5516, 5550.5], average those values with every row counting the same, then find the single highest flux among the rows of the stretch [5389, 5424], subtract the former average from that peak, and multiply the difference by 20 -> 26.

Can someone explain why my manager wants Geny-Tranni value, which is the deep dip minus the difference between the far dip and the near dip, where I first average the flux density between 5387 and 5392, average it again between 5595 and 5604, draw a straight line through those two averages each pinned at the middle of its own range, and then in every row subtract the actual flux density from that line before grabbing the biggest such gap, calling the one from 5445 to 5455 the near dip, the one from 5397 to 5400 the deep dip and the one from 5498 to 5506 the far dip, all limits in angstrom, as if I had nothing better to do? 1.4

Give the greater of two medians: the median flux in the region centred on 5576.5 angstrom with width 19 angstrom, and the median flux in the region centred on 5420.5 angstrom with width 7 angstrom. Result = 13.2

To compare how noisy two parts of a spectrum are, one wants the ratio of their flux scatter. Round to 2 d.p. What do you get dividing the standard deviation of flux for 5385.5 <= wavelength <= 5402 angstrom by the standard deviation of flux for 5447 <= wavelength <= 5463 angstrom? 1.27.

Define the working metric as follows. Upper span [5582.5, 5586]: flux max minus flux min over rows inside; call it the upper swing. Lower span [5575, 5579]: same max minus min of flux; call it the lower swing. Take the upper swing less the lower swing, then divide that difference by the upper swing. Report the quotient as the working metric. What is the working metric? -1.8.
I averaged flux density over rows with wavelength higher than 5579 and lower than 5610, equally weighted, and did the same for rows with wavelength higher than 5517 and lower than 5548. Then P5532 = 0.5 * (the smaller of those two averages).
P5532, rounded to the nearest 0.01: 6.29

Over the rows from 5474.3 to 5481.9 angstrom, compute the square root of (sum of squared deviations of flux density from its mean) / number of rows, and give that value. 0.54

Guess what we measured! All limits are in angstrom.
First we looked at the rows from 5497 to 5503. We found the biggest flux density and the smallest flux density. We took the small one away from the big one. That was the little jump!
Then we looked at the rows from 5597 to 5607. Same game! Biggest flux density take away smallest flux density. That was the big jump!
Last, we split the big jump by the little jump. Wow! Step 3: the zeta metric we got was 1.3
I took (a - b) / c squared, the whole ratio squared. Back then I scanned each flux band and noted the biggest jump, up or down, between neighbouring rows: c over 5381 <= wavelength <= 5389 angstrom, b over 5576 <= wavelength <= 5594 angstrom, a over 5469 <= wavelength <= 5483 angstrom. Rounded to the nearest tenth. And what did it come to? 2.1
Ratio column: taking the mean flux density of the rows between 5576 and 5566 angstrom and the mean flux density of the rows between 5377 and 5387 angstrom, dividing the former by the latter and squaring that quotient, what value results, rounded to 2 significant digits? 0.89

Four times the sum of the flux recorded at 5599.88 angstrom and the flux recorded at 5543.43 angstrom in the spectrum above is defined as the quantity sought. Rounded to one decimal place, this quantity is 97.8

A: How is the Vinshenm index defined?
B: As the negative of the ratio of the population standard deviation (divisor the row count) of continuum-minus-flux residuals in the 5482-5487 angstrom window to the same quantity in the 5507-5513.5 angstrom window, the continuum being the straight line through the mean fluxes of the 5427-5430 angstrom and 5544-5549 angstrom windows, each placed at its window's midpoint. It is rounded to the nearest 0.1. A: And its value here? -2.1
